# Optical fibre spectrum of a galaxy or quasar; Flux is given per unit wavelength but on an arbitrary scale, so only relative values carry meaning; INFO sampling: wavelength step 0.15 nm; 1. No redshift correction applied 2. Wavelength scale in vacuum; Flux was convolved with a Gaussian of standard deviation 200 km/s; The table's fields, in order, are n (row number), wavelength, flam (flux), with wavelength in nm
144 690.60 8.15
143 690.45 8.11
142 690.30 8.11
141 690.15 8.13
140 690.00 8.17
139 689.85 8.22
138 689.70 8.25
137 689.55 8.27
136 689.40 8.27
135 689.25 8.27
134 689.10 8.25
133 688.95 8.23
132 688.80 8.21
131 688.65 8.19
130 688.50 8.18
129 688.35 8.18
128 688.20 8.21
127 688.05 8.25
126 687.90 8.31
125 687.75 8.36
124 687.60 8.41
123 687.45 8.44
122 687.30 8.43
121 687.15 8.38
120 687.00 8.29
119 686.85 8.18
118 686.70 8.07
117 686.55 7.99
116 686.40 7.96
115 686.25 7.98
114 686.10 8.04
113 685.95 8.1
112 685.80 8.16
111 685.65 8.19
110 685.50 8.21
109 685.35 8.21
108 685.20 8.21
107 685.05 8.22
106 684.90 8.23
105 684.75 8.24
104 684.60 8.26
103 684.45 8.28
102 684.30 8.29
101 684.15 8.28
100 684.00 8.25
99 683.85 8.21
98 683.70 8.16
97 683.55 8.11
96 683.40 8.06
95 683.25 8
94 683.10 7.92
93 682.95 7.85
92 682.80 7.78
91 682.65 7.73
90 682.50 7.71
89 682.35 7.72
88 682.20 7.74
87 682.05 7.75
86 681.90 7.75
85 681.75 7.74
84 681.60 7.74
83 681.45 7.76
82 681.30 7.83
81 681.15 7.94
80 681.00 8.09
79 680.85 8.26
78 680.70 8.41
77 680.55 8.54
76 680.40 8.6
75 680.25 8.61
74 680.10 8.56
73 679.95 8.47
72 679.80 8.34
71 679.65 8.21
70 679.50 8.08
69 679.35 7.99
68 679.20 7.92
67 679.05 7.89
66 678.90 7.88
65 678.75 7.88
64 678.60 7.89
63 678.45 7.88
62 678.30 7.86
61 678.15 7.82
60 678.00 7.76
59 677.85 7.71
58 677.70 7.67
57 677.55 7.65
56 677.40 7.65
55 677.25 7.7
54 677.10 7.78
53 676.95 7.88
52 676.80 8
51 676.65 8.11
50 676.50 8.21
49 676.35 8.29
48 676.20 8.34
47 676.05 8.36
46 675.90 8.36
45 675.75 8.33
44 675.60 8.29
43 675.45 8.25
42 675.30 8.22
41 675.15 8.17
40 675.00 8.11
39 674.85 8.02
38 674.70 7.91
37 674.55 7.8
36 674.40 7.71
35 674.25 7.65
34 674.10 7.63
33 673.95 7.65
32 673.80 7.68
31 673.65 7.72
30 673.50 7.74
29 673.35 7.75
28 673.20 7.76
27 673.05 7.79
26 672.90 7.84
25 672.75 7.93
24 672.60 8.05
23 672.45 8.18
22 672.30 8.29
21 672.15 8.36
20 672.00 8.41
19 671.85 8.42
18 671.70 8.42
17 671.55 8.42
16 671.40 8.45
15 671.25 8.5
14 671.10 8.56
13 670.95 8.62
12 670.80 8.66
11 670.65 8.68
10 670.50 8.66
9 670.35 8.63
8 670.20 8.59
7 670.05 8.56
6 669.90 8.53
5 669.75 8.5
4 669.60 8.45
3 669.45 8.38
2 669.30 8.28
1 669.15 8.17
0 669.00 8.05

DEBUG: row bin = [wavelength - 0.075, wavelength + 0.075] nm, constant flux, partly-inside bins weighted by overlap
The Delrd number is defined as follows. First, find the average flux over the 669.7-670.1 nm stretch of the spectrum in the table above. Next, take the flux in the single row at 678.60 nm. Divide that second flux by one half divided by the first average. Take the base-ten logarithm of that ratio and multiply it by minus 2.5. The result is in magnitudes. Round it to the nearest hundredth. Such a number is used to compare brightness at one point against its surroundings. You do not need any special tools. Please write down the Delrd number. -5.32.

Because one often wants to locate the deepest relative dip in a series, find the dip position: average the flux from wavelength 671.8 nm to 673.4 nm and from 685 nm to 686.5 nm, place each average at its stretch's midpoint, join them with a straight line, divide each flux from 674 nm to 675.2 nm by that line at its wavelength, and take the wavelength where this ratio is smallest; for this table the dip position 674.10 nm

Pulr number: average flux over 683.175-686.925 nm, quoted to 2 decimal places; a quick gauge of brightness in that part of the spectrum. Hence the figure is 8.16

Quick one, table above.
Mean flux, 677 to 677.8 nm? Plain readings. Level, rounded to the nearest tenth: 7.7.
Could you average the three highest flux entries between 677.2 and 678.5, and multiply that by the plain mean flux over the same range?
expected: 60.8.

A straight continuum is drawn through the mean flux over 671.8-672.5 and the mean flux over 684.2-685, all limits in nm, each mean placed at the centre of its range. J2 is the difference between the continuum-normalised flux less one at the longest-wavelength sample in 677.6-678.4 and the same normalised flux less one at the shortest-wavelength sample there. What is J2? 0.02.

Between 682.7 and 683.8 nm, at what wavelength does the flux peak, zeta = 683.70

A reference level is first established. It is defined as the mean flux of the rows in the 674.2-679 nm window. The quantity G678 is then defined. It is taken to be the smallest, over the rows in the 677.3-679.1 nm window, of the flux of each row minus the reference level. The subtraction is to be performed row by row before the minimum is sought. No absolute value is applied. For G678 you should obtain -0.32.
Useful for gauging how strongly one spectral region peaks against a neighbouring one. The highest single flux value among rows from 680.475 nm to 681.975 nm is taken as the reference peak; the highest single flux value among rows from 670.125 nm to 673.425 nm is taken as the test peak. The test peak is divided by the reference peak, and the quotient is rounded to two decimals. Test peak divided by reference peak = 1.02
